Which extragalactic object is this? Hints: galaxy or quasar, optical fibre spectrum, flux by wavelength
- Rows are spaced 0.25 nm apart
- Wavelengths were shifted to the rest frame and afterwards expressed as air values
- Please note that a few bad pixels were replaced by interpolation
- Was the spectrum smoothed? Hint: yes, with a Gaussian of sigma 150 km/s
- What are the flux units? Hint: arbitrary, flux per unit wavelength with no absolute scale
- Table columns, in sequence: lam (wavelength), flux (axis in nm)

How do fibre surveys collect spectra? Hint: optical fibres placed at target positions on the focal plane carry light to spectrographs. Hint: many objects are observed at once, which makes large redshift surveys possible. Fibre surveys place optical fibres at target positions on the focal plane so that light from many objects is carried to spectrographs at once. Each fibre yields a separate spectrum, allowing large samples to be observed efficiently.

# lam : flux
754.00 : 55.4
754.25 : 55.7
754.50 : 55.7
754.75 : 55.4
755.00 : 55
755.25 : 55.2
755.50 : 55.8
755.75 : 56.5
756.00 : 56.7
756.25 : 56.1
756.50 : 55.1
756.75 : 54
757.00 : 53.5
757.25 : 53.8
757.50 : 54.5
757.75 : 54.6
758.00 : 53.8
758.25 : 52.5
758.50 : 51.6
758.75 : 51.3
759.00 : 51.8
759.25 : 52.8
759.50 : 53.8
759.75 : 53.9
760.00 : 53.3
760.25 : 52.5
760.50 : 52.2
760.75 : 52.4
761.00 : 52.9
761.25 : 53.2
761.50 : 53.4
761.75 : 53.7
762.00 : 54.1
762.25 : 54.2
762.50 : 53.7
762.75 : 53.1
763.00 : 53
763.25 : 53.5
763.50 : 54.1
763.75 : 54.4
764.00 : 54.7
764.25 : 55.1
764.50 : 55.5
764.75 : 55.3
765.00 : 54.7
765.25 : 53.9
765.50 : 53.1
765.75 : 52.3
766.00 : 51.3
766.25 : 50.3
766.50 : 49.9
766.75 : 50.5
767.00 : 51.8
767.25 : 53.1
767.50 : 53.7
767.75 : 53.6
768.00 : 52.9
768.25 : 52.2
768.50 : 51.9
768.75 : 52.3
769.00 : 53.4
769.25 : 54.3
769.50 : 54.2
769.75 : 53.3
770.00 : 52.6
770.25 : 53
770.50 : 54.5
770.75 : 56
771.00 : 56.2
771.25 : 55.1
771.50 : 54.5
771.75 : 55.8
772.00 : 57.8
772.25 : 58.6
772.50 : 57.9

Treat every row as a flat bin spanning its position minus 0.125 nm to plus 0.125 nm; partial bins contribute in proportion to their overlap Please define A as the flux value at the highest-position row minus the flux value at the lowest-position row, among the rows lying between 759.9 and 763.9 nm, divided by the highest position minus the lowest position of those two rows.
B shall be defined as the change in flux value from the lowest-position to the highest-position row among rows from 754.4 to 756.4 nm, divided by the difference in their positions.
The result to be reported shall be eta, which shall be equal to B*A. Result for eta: 0.07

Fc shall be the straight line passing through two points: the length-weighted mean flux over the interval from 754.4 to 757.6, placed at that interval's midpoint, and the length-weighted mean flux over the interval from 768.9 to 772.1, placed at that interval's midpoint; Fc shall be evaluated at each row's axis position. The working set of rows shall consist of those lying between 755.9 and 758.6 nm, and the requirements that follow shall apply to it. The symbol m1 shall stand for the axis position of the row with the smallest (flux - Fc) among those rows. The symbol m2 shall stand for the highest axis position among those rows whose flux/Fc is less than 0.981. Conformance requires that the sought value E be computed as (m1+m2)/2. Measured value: 758.50 nm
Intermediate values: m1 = 758.50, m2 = 758.50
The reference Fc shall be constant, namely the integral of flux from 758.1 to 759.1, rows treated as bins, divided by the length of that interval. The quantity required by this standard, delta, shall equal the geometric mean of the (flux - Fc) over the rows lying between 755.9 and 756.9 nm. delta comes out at 3.5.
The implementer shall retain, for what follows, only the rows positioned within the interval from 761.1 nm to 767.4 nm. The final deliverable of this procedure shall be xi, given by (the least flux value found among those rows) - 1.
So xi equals 48.9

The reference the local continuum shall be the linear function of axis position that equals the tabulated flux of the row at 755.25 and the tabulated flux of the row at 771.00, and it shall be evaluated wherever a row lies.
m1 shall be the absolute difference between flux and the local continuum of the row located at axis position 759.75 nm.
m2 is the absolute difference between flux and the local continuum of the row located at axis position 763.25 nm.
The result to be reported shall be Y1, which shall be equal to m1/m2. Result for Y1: 0.72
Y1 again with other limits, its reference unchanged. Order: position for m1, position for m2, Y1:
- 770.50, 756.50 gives 9.30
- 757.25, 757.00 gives 0.84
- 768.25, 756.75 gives 2.95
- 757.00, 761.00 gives 0.68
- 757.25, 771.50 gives 0.88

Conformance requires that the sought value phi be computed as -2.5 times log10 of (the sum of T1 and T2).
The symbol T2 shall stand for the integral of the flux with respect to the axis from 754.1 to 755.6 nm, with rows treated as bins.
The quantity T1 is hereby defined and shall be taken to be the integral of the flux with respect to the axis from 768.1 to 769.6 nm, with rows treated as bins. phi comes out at -5.53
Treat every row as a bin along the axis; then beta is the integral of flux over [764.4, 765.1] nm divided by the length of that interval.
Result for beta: 55.2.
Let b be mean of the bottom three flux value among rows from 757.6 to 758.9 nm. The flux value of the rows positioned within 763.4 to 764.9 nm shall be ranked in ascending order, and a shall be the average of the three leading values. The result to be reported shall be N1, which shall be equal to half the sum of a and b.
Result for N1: 53.1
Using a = 54.4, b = 51.8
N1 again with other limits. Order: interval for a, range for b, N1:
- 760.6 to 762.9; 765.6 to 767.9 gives 51.5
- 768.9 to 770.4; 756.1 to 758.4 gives 53.1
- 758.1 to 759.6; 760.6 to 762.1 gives 52.2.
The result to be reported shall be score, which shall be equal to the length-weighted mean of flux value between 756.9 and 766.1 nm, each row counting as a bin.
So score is 53.5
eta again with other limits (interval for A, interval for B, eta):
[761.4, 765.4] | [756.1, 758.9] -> -0.26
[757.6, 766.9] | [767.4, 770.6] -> -0.12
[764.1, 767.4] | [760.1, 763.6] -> -0.33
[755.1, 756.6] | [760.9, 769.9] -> 0.00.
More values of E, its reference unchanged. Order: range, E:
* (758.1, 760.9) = 759.75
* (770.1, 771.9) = 770.25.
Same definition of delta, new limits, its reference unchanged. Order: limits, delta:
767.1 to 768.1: 1.4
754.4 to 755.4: 3.5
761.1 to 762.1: 1.7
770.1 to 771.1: 2.7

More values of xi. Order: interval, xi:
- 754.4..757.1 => 52.5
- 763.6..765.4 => 52.9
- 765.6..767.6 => 48.9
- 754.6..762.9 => 50.3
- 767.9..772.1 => 50.9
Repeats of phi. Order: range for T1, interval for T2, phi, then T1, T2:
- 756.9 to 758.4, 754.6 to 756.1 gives -5.54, 80.6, 84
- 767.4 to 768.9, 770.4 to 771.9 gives -5.53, 79.1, 83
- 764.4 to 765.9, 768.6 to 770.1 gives -5.52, 81.1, 80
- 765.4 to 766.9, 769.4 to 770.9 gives -5.50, 76.8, 81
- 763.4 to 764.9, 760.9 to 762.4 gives -5.53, 82.3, 80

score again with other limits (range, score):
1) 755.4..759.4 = 54.0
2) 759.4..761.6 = 53.1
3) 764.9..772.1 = 53.4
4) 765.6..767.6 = 51.6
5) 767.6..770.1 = 53.1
